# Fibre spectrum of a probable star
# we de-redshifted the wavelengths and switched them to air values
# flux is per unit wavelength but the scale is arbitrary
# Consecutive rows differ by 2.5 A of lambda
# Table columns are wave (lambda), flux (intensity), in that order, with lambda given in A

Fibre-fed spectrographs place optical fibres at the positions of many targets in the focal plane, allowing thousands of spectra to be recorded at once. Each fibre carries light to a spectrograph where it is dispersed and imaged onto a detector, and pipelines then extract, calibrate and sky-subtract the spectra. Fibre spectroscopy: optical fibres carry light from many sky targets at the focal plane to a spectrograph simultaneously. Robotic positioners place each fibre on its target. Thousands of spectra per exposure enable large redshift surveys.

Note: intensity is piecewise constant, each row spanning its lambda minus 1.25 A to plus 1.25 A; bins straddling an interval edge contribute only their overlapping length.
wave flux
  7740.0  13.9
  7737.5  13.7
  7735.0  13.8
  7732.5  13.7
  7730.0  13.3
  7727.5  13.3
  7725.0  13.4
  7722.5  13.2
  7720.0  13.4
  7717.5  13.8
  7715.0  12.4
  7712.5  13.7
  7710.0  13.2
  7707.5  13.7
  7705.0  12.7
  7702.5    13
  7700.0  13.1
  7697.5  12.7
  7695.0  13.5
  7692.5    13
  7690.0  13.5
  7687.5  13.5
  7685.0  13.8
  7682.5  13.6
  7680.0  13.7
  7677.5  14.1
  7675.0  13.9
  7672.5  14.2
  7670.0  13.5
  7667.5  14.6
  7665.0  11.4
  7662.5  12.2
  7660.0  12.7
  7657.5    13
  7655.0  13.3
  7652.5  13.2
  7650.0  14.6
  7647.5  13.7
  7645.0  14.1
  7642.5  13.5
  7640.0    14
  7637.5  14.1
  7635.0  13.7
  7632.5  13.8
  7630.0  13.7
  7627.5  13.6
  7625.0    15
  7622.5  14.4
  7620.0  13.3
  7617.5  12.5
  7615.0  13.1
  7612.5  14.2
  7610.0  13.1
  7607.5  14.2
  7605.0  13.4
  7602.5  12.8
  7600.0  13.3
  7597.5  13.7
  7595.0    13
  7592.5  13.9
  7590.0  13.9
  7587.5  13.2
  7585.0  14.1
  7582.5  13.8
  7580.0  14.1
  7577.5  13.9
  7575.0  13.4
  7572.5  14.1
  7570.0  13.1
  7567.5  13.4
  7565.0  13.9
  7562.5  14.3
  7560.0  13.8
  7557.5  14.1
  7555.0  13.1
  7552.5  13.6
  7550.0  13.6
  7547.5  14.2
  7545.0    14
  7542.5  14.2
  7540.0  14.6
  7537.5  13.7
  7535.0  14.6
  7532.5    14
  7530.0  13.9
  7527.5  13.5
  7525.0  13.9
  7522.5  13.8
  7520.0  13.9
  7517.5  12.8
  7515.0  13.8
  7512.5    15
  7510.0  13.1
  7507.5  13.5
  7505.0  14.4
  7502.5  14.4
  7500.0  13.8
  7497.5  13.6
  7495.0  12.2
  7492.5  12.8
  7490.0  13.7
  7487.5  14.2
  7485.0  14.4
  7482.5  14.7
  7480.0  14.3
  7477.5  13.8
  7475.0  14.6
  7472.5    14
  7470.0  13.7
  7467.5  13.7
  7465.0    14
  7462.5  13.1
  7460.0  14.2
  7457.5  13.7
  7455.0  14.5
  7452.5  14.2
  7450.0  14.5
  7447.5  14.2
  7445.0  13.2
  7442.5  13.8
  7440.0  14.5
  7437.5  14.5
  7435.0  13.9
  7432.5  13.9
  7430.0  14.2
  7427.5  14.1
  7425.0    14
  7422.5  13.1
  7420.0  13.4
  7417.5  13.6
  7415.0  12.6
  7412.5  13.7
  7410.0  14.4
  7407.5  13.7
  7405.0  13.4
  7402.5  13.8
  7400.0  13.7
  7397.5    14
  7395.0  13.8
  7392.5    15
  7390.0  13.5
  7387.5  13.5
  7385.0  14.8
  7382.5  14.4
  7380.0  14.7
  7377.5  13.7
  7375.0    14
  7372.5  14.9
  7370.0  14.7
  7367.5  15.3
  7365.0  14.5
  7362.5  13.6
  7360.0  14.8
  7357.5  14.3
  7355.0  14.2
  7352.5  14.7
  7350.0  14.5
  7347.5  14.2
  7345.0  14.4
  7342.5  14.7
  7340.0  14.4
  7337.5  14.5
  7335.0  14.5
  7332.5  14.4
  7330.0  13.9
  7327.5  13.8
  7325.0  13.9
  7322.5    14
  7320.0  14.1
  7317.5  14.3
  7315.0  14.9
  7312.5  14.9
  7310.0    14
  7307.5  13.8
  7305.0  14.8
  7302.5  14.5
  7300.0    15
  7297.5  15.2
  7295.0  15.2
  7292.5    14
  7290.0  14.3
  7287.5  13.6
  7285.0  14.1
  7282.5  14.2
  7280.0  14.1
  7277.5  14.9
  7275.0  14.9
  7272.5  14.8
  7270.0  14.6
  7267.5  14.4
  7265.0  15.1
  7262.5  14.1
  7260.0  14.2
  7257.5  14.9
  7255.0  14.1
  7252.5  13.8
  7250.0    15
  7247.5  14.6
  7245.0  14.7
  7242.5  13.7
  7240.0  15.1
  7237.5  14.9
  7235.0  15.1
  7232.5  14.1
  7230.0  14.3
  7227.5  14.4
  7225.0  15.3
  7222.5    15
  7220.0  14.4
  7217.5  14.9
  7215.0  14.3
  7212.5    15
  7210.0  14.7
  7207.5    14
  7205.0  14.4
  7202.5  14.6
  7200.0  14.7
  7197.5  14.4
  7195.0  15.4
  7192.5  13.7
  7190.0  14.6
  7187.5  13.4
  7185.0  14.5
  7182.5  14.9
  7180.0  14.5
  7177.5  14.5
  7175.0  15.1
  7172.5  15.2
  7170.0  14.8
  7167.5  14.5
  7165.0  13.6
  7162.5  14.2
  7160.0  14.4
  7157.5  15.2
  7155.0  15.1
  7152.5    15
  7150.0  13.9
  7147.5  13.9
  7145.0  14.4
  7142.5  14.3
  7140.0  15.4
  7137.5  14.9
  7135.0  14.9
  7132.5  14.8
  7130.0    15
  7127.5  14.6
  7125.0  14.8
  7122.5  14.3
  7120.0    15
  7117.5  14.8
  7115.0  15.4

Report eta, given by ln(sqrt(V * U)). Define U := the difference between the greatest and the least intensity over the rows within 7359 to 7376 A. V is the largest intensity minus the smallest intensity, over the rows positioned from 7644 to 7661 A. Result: 0.59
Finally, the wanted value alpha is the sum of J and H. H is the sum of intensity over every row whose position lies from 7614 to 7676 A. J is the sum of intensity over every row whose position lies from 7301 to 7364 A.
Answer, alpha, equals 697.2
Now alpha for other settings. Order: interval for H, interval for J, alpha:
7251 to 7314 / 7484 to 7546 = 707.3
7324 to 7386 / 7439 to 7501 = 707.2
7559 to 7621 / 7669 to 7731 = 674.7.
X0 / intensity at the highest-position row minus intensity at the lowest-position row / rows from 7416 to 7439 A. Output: 0.9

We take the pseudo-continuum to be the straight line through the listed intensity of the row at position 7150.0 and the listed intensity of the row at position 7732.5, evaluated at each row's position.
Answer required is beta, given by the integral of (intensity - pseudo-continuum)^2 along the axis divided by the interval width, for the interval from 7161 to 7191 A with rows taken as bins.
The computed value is 0.62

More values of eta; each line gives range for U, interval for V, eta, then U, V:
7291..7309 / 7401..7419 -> 0.46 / 1.40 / 1.8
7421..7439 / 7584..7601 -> 0.22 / 1.40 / 1.1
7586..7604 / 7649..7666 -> 0.63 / 1.10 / 3.2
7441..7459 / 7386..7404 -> 0.33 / 1.30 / 1.5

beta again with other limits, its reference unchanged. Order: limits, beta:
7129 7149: 0.81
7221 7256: 0.75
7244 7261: 0.54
